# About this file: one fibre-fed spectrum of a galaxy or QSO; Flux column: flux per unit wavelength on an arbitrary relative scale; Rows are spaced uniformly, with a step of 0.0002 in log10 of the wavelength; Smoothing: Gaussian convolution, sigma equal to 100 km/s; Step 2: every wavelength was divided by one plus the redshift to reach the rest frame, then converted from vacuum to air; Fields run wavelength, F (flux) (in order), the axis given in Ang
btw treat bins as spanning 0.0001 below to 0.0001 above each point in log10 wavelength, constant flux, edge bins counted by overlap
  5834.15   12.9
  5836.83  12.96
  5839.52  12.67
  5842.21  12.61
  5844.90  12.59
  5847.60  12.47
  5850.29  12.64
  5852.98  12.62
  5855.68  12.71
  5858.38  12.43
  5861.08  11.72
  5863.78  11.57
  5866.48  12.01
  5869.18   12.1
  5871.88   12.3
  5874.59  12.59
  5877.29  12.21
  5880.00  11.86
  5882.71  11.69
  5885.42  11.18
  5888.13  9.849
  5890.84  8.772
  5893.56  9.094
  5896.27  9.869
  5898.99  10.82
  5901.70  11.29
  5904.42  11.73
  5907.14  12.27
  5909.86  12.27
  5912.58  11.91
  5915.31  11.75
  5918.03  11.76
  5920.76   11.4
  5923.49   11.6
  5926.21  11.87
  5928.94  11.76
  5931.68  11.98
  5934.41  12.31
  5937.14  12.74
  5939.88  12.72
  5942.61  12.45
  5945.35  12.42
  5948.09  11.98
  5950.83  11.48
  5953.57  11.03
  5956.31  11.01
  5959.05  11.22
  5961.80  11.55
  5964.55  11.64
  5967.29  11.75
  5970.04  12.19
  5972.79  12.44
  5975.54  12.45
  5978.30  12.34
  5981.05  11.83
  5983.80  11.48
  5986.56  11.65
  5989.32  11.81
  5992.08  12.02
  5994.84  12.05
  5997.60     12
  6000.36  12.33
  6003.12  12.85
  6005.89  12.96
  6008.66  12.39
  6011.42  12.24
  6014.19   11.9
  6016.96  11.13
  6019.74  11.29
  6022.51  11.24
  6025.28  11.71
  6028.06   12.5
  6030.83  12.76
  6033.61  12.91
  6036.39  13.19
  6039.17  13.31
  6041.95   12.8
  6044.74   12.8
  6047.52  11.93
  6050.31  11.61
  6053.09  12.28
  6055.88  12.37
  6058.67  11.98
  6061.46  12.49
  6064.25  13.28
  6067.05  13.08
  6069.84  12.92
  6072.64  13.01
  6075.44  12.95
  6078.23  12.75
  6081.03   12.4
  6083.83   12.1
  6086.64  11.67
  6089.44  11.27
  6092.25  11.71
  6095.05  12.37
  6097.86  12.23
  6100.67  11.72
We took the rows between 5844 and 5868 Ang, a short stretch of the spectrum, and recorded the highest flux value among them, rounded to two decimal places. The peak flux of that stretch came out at 12.71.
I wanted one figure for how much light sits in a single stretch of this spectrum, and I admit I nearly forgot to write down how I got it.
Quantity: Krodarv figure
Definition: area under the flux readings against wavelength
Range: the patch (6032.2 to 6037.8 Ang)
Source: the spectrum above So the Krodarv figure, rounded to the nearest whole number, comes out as 73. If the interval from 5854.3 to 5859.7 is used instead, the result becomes 68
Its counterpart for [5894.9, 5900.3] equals 56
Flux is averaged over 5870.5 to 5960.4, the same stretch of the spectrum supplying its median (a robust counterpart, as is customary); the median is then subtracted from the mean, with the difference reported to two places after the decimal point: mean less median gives -0.21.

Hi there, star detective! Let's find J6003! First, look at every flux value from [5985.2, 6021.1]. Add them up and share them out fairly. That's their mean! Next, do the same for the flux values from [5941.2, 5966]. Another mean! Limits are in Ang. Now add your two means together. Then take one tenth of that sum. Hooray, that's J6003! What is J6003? 2.37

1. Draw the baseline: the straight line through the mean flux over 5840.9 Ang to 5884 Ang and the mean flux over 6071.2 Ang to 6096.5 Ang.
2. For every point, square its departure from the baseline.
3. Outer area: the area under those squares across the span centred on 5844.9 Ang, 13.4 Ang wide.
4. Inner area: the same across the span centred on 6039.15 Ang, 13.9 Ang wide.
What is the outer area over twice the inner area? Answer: 0.09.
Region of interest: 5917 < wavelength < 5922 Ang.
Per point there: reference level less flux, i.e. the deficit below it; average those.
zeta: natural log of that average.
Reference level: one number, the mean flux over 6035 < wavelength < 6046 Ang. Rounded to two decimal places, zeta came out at 0.37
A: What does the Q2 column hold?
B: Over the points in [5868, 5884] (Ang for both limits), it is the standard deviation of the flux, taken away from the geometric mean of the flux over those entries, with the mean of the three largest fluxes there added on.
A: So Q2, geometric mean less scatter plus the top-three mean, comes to 24.2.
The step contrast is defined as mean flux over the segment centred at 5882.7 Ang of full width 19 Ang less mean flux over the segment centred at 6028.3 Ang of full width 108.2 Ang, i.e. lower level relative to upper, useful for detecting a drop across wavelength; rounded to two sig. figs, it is -1.2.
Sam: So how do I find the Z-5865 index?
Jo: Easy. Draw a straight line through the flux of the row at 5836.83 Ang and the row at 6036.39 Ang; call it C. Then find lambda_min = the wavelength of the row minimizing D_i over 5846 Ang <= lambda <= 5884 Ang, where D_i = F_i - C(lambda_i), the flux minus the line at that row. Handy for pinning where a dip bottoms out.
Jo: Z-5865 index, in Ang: 5863.78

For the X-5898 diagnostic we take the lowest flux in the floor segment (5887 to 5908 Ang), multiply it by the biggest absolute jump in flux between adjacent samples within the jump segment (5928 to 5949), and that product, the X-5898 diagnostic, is 3.9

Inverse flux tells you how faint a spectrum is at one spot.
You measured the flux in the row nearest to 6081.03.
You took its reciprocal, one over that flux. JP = 0.0806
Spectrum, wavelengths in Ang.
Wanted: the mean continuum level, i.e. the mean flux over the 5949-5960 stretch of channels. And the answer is 11.2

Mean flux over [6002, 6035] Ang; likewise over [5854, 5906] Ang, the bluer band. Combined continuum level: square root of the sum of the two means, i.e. 4.85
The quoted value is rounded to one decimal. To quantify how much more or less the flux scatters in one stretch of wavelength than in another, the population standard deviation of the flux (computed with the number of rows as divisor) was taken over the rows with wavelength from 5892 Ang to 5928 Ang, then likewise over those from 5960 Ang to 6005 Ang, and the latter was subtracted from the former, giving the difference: 0.5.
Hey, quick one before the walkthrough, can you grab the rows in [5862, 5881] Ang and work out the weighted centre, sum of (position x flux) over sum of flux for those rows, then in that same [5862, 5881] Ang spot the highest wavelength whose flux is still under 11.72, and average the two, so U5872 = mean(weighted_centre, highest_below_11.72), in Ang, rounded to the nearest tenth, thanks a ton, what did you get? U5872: 5867.9 Ang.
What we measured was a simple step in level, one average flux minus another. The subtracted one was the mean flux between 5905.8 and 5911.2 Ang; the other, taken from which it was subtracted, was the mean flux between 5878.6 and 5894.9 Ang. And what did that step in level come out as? -1.86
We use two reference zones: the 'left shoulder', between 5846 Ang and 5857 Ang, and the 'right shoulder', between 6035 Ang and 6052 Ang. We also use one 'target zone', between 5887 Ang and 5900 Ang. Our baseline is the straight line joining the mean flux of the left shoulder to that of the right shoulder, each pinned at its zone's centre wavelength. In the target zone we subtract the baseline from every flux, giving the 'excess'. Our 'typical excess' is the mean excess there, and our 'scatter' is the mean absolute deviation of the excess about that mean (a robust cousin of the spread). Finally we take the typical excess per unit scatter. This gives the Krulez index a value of -4.9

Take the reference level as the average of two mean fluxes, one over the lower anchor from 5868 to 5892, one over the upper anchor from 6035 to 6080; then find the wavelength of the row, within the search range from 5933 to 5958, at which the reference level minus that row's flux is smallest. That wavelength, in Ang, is 5937.14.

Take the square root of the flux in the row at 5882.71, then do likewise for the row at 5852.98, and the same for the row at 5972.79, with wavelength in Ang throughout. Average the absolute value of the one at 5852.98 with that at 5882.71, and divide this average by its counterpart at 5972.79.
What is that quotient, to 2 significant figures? 0.99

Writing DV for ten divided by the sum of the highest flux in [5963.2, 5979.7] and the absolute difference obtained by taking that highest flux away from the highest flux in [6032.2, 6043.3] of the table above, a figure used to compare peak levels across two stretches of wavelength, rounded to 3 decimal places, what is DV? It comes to 0.751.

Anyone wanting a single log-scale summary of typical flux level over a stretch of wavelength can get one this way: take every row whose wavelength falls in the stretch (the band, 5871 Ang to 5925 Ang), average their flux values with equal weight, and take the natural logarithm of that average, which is 2.43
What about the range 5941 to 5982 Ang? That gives 2.47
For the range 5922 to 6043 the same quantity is 2.49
